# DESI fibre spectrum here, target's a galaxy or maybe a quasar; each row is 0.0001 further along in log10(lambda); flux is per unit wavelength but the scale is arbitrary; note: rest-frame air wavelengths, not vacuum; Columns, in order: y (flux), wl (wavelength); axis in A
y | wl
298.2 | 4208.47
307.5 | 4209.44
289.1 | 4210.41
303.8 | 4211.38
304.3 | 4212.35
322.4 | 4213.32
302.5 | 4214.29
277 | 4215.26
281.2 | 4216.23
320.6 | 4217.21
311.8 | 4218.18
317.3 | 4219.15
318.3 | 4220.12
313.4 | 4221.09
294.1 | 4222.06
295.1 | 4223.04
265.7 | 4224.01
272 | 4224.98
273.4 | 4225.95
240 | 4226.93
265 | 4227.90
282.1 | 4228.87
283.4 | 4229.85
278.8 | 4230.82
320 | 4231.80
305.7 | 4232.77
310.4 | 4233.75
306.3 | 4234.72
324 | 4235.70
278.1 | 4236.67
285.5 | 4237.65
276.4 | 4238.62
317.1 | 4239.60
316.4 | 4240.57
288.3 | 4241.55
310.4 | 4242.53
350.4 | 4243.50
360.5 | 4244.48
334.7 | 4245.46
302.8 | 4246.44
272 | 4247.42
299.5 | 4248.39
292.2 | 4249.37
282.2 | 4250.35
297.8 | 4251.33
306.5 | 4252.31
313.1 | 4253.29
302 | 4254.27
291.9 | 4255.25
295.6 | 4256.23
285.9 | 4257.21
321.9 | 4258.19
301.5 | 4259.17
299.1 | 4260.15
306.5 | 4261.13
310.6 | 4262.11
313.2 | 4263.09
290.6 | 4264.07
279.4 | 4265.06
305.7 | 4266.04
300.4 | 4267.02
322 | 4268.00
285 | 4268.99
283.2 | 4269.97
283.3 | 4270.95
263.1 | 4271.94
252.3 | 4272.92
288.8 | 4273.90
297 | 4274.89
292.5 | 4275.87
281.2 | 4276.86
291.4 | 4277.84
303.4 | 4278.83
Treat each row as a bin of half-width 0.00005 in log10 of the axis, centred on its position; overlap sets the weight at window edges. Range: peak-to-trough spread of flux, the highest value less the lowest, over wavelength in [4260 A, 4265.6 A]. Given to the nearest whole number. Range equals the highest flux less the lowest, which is 34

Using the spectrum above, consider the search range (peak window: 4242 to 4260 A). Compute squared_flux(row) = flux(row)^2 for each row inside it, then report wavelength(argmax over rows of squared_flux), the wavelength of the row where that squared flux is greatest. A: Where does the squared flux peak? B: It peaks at 4244.48 A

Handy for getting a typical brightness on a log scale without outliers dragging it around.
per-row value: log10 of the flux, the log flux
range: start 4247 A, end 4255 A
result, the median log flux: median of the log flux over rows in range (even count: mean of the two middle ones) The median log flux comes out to 2.475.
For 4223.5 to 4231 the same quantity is 2.436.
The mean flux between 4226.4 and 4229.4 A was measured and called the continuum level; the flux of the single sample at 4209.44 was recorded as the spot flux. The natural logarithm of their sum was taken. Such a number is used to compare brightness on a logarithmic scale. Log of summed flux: 6.35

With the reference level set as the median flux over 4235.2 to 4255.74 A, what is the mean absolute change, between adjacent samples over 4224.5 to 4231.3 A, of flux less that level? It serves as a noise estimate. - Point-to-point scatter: 13.8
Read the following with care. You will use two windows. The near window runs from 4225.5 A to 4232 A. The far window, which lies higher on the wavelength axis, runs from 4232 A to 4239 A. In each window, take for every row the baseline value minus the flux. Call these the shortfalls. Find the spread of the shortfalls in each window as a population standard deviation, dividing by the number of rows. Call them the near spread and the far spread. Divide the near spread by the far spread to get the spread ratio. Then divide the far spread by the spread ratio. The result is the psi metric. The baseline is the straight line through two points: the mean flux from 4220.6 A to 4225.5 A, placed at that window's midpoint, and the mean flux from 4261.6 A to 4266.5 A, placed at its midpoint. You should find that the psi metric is 14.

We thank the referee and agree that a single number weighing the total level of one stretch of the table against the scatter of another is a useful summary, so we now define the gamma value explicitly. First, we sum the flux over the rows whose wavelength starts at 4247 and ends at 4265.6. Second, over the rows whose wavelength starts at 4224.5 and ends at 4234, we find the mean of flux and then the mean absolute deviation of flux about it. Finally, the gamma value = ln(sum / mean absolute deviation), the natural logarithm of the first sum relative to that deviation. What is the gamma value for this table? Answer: 5.78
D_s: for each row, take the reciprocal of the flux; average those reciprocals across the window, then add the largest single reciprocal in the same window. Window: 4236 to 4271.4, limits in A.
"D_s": 0.0070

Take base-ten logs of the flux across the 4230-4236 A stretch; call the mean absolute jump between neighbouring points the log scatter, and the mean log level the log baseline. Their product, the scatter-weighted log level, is 0.058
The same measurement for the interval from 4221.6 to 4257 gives 0.062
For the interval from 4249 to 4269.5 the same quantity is 0.049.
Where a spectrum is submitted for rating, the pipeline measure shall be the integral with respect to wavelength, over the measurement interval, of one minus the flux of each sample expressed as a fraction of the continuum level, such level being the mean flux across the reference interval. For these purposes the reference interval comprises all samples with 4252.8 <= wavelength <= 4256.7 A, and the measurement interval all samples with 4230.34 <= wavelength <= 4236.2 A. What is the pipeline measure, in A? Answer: -0.13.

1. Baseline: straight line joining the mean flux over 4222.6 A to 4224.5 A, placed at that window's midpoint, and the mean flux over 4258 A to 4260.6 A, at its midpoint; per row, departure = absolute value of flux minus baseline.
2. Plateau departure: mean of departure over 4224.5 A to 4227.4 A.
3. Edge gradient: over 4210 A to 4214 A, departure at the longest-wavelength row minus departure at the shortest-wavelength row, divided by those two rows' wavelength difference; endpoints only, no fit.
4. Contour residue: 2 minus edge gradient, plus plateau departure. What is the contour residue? 12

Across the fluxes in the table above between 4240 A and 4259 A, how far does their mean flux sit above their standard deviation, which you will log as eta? 284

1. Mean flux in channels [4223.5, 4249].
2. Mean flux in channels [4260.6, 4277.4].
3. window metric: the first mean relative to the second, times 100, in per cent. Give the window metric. 101.9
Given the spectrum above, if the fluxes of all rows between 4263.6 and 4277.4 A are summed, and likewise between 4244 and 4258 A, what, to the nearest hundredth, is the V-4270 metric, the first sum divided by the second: 0.95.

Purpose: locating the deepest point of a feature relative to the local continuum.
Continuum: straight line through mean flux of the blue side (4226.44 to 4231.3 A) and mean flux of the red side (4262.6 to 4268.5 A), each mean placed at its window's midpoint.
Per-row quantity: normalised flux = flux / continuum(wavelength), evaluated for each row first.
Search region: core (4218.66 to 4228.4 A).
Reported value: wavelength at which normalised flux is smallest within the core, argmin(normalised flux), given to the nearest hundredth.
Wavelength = 4226.93 A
